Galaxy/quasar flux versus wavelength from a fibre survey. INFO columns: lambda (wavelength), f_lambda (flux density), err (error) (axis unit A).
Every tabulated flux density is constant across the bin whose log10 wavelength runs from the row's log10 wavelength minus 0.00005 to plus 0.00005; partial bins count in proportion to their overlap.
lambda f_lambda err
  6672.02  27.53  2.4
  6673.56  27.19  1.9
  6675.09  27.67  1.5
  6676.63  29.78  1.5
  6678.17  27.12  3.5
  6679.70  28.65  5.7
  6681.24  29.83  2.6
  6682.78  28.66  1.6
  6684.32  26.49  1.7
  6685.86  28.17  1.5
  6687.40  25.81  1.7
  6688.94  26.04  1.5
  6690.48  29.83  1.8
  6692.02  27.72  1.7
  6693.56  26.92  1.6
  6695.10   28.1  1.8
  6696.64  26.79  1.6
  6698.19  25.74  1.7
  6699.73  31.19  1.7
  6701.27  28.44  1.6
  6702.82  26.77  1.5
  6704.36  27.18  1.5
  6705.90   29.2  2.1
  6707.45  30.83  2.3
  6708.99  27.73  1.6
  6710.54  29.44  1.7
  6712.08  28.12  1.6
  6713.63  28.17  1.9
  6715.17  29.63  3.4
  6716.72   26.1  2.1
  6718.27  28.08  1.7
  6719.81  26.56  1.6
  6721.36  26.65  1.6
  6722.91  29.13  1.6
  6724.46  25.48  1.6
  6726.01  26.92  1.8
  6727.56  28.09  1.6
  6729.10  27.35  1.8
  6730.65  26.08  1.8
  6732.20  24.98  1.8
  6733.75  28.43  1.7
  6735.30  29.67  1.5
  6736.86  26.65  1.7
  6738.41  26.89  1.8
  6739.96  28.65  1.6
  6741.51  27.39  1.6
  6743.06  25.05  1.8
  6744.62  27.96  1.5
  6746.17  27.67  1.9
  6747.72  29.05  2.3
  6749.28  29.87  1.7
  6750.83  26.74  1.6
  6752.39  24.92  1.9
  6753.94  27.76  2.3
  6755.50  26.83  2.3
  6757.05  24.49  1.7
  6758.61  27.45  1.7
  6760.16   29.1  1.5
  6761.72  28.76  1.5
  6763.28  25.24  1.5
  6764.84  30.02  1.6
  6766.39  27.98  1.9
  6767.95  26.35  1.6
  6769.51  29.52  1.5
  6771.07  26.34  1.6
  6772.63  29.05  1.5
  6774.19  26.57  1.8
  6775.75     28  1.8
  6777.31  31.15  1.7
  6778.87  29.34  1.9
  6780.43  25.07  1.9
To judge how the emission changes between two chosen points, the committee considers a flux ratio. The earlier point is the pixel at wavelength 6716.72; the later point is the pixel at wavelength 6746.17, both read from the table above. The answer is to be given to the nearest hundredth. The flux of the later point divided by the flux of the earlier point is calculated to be 1.06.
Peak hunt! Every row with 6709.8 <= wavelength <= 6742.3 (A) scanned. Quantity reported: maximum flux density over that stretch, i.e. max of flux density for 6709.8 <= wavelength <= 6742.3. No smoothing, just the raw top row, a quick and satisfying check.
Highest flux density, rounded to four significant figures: 29.67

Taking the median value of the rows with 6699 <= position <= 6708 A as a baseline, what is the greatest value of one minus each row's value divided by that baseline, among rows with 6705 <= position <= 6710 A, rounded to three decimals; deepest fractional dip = 0.038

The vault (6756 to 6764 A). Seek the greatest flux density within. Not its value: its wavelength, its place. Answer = 6760.16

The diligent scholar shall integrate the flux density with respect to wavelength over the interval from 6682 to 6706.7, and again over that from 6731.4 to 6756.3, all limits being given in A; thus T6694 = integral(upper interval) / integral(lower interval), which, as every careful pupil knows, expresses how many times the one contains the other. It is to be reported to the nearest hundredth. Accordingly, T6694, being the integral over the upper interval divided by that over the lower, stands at 1.00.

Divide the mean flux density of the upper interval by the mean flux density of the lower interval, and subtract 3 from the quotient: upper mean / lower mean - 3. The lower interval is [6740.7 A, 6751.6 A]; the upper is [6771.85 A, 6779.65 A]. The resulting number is -1.96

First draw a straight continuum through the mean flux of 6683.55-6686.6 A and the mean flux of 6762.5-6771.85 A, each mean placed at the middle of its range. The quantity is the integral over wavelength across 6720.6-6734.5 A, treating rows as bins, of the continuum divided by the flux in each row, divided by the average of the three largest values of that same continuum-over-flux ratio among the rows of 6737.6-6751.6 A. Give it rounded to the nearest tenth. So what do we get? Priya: 13.5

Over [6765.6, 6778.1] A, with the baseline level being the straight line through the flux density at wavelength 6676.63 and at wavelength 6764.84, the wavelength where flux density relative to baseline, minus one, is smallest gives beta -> 6771.07 A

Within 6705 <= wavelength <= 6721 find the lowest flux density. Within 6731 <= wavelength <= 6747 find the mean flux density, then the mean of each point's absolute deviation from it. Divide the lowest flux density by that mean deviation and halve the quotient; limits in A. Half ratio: 11.3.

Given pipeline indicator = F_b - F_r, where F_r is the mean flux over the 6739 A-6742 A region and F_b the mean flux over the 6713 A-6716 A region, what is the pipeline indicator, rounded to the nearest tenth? 0.9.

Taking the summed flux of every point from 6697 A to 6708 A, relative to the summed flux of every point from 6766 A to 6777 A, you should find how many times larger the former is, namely 1.03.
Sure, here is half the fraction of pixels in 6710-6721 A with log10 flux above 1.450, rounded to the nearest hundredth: 0.14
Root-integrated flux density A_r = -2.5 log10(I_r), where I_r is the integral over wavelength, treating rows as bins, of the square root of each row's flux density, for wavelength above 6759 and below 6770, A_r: -4.4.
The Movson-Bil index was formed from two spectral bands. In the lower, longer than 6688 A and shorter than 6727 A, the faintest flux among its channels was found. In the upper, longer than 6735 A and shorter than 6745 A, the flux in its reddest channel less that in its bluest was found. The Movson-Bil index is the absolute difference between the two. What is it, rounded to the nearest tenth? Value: 27.2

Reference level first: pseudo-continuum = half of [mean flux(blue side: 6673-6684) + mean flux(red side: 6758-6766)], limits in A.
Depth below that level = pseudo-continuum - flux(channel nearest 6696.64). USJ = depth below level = 1.5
